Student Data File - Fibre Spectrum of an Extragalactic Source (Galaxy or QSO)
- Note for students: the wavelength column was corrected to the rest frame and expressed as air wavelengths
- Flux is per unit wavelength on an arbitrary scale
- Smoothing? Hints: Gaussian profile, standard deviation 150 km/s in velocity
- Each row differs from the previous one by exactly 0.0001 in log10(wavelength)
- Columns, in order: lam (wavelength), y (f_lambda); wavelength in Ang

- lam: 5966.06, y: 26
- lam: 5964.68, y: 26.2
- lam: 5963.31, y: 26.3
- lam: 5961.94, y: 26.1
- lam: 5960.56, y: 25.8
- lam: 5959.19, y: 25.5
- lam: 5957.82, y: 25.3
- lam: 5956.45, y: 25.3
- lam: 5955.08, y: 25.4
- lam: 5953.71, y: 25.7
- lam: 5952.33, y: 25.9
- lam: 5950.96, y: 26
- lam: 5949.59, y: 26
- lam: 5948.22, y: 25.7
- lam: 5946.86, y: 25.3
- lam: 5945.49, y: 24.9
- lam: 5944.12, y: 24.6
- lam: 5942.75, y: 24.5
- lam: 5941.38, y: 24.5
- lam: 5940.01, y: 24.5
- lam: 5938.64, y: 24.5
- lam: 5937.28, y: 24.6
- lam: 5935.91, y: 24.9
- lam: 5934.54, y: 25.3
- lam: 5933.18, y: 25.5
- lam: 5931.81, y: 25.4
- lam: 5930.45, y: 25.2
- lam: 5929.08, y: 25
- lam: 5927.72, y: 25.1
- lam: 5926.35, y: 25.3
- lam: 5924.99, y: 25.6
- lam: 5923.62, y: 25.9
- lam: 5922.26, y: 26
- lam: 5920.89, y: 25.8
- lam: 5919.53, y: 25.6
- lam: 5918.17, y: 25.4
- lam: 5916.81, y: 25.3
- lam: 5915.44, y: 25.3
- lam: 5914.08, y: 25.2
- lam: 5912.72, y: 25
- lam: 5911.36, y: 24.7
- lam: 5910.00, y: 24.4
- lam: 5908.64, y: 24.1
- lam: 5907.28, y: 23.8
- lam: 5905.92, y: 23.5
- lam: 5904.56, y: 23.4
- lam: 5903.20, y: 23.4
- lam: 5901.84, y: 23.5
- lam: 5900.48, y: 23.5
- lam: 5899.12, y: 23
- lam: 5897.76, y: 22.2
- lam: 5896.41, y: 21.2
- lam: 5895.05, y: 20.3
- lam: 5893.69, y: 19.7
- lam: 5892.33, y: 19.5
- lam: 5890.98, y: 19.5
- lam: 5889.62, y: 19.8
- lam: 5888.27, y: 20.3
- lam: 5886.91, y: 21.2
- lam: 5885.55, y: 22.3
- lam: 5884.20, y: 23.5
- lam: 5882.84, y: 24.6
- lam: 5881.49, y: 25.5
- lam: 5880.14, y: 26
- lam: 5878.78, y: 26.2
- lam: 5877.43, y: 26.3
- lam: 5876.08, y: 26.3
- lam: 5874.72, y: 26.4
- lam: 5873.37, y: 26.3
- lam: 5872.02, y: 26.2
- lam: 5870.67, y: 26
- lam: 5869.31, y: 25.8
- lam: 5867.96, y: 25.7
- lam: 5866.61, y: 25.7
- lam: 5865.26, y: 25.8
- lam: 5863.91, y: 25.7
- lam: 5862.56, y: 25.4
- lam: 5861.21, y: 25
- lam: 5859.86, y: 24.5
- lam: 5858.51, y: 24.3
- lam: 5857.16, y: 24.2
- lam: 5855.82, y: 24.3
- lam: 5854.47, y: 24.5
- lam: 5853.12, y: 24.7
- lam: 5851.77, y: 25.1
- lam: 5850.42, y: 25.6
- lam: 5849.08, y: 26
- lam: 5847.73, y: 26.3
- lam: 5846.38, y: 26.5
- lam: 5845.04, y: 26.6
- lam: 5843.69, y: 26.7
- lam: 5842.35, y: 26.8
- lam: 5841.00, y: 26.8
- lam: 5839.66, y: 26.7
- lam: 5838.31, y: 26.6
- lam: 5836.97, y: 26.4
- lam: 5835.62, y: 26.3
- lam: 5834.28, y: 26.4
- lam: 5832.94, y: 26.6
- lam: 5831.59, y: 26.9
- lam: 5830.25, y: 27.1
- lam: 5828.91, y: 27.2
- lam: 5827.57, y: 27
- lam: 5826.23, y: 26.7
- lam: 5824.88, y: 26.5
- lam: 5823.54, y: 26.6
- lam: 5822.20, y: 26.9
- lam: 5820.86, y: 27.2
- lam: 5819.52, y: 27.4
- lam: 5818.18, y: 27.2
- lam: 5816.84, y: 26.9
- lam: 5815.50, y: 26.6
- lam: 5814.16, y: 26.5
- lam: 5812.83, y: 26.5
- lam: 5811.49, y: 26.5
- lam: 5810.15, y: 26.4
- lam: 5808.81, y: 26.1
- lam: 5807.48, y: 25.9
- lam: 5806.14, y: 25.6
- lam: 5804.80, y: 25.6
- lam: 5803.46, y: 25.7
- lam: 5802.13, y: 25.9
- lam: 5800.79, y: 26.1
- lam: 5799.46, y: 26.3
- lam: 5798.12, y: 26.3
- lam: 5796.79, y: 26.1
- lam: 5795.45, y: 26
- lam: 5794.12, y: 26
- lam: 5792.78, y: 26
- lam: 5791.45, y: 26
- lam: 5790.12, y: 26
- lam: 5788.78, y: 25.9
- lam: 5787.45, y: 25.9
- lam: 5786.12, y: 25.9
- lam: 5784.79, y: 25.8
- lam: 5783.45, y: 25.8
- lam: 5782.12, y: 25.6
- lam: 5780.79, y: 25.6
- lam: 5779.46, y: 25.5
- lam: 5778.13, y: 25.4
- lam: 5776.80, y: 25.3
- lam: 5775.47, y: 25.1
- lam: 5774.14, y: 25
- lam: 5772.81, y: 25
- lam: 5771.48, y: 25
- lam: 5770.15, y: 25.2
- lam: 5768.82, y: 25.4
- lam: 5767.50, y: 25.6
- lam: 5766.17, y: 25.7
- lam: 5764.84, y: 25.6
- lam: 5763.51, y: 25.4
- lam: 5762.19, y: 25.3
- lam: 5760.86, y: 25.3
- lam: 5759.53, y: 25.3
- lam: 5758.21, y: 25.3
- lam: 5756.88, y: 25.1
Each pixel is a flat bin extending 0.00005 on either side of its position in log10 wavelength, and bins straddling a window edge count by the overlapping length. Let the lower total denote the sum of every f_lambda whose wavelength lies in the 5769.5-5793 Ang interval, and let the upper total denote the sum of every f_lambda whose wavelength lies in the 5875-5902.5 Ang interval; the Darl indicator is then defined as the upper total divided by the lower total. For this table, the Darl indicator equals 1.0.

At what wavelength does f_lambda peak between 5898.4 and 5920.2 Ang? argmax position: 5919.53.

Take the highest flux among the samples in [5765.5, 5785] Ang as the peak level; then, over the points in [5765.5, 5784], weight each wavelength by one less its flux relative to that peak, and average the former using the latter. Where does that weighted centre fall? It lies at 5773.9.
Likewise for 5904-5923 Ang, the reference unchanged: 5908.9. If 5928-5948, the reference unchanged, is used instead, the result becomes 5939.0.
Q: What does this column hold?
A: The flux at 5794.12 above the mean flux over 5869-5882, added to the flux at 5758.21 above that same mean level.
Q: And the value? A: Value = -1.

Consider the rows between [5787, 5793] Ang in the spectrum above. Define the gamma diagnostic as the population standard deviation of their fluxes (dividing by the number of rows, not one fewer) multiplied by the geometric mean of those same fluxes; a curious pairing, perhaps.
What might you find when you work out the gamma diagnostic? 1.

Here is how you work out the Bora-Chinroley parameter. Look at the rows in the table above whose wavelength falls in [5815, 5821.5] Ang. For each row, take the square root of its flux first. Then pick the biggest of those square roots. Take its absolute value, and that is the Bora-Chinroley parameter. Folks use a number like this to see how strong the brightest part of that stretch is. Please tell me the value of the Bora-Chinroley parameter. 5.23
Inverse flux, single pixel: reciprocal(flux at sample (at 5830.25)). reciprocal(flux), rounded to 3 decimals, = 0.037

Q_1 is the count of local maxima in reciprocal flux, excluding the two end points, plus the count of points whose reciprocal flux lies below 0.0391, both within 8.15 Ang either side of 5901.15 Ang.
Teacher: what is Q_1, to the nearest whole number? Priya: 0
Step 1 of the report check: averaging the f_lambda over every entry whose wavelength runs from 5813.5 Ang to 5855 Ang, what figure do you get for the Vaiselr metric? 26.5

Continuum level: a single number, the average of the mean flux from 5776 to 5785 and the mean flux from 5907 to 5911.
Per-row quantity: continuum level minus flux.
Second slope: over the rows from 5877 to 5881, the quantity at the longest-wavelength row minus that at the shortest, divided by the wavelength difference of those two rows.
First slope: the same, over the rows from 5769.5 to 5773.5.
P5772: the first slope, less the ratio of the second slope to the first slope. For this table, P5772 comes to -1.4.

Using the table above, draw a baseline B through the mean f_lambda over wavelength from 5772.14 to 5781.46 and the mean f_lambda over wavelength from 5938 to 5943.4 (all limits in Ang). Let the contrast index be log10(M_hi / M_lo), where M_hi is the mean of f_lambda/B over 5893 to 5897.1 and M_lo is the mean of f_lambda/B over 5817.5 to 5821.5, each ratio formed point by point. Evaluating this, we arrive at -0.12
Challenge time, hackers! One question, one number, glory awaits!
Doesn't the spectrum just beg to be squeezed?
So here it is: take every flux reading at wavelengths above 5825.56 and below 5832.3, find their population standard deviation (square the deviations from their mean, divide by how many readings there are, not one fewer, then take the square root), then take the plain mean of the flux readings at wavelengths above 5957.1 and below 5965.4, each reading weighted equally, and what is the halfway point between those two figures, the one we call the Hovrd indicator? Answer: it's 13.0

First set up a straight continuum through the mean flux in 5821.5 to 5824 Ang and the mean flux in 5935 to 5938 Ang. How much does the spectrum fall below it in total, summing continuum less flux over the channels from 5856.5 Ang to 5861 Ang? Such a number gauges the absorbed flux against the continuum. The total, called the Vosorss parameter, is 5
